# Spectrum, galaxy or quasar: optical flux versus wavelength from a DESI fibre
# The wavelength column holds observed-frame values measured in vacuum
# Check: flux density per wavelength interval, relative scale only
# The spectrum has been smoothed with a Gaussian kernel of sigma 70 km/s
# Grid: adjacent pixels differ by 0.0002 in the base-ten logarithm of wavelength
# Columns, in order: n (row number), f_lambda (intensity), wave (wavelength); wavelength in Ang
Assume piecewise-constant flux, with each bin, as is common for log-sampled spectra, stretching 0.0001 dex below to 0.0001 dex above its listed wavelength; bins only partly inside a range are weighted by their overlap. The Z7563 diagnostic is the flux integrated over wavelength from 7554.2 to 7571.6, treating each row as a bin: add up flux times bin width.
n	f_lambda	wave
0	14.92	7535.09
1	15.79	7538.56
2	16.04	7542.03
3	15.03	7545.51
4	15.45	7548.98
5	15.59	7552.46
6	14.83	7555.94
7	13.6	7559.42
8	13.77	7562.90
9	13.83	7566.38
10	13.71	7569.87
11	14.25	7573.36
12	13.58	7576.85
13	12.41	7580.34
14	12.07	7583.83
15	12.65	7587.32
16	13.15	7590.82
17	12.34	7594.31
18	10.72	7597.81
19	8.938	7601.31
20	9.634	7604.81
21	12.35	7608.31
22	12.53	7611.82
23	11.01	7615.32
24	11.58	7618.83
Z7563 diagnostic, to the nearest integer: 243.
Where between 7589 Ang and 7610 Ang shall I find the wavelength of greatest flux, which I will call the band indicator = 7590.82 Ang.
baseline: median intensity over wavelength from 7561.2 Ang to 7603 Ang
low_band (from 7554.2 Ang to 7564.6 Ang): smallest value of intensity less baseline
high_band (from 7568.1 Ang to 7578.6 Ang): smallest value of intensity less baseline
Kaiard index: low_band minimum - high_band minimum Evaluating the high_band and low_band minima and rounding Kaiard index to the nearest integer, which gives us 0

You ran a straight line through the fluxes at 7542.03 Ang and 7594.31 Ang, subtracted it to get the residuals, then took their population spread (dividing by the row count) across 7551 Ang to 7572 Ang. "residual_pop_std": 0.47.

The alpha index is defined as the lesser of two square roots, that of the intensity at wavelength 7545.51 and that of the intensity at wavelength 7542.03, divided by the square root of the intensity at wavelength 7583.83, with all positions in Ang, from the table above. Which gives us 1.116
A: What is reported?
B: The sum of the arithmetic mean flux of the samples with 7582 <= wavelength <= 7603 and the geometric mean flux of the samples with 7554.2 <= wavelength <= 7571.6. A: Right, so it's 25.6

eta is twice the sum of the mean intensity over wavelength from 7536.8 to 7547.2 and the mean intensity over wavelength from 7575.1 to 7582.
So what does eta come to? 57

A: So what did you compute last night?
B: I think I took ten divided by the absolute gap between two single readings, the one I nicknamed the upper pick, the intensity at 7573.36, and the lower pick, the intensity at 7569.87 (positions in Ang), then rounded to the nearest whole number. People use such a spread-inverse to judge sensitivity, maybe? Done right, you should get 19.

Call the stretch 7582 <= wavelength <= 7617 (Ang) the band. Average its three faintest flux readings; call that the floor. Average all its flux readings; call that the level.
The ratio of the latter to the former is 1.182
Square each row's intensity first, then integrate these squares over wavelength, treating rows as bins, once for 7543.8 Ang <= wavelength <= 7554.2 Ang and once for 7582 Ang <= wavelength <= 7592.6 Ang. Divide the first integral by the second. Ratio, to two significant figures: 1.5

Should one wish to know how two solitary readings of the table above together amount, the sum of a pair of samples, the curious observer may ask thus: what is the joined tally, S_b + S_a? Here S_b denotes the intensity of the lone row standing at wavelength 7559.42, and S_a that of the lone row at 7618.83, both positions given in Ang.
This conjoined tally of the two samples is 25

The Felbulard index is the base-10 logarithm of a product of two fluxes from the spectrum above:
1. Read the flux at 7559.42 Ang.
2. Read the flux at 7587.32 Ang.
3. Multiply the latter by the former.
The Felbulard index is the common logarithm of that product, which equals 2.24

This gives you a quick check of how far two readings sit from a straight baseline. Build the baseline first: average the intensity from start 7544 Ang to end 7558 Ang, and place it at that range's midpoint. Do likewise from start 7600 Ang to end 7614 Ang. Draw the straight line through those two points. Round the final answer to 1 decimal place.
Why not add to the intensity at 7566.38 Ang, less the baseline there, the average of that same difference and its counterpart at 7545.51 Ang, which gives -0.6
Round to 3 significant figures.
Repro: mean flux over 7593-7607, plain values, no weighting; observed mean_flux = 10.4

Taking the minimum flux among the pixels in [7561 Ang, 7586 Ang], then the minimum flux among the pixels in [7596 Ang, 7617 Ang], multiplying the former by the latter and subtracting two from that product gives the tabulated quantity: 106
